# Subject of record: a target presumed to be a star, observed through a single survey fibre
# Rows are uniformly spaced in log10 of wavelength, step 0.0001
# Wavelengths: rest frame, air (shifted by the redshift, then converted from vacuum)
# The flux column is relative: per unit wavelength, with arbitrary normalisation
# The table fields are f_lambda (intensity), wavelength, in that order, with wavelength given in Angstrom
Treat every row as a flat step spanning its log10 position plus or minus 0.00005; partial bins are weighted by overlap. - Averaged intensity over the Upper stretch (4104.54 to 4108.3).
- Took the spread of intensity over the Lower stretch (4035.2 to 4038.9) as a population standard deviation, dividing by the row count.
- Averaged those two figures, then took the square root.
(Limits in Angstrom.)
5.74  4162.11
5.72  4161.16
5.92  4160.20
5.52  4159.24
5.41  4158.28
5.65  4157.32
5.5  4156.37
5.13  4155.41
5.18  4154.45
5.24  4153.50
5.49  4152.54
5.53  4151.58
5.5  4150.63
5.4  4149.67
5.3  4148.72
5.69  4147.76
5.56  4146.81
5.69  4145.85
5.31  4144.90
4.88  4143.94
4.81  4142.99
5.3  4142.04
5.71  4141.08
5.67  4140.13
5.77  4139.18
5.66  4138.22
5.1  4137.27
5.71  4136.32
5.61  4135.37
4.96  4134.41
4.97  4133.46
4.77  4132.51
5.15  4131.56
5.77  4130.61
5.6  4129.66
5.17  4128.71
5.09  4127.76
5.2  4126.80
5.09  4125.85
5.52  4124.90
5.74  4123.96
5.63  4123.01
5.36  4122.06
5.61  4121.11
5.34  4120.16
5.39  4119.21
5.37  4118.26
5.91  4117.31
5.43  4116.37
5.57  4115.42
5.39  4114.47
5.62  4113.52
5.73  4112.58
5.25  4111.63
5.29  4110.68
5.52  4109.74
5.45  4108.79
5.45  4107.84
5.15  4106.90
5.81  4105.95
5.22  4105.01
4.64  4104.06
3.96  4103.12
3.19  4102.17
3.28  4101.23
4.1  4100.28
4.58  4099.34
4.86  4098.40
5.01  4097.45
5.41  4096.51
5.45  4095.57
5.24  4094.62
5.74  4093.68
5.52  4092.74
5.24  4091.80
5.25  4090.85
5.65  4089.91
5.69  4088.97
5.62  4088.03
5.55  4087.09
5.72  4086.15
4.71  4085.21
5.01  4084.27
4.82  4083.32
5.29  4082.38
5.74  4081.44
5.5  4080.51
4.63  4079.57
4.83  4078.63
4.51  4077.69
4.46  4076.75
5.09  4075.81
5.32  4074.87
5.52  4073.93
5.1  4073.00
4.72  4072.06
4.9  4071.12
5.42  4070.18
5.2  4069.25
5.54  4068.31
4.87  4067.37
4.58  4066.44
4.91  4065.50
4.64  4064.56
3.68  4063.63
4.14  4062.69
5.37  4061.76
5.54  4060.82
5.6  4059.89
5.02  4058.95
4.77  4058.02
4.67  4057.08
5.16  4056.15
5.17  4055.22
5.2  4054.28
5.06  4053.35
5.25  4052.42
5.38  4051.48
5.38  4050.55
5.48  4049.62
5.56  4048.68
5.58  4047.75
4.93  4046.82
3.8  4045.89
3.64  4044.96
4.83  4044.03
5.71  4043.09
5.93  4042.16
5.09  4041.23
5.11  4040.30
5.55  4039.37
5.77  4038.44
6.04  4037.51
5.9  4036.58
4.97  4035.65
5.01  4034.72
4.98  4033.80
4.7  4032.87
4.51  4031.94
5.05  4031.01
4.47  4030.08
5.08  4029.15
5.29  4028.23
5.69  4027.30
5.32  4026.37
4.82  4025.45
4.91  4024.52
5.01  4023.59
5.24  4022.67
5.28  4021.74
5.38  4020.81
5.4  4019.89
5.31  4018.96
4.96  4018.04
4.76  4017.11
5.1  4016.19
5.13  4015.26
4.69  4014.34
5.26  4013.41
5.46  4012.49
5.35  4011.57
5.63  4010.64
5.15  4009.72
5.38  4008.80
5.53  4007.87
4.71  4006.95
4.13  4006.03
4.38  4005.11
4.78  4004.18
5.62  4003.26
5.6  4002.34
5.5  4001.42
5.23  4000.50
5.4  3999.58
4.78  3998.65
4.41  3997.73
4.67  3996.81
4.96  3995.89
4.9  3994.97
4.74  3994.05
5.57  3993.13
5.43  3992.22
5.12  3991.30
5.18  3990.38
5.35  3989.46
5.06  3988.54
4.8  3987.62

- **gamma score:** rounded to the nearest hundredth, 1.71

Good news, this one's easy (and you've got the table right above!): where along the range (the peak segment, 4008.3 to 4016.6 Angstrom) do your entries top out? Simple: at 4010.64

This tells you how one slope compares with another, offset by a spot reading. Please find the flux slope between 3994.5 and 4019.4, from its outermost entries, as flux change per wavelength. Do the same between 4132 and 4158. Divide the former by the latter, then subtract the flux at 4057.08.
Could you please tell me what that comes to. -4.2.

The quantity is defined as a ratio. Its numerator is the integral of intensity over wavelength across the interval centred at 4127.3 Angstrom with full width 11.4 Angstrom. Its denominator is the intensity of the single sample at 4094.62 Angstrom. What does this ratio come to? 11.6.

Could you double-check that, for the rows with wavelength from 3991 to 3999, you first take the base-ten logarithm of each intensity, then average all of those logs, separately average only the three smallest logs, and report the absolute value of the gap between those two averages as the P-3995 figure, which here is 0.031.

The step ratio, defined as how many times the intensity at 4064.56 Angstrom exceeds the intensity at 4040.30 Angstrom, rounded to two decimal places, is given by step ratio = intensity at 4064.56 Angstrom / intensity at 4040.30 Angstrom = 0.91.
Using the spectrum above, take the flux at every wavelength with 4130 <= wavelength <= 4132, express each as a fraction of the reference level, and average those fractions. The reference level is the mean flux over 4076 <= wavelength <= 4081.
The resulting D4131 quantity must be 1.14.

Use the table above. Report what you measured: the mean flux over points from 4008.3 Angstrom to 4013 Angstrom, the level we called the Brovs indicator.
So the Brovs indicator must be 5.39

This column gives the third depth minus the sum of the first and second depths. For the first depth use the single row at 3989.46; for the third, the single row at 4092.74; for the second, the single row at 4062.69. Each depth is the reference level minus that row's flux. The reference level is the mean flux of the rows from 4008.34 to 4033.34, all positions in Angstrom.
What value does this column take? -1.2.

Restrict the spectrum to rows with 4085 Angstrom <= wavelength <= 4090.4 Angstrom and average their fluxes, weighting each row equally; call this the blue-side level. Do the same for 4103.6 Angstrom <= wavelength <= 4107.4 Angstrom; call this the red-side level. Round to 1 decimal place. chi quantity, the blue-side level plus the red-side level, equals 10.7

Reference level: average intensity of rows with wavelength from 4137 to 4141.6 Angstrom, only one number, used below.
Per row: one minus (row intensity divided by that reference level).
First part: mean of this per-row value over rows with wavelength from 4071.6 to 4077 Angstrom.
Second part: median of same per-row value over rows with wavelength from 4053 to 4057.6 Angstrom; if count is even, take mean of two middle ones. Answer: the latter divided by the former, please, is 0.8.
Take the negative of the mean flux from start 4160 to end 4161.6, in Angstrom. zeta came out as -5.8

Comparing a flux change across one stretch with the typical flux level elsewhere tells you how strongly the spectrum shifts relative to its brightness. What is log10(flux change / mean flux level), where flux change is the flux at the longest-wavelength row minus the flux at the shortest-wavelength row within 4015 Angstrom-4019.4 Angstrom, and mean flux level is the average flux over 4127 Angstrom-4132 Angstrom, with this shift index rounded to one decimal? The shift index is -1.5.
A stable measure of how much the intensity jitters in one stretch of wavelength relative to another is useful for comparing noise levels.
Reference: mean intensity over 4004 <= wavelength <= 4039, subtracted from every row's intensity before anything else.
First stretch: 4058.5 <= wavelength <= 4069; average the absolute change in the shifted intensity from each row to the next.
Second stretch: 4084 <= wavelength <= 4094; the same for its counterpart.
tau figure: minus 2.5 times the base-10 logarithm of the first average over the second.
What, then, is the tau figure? -0.73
